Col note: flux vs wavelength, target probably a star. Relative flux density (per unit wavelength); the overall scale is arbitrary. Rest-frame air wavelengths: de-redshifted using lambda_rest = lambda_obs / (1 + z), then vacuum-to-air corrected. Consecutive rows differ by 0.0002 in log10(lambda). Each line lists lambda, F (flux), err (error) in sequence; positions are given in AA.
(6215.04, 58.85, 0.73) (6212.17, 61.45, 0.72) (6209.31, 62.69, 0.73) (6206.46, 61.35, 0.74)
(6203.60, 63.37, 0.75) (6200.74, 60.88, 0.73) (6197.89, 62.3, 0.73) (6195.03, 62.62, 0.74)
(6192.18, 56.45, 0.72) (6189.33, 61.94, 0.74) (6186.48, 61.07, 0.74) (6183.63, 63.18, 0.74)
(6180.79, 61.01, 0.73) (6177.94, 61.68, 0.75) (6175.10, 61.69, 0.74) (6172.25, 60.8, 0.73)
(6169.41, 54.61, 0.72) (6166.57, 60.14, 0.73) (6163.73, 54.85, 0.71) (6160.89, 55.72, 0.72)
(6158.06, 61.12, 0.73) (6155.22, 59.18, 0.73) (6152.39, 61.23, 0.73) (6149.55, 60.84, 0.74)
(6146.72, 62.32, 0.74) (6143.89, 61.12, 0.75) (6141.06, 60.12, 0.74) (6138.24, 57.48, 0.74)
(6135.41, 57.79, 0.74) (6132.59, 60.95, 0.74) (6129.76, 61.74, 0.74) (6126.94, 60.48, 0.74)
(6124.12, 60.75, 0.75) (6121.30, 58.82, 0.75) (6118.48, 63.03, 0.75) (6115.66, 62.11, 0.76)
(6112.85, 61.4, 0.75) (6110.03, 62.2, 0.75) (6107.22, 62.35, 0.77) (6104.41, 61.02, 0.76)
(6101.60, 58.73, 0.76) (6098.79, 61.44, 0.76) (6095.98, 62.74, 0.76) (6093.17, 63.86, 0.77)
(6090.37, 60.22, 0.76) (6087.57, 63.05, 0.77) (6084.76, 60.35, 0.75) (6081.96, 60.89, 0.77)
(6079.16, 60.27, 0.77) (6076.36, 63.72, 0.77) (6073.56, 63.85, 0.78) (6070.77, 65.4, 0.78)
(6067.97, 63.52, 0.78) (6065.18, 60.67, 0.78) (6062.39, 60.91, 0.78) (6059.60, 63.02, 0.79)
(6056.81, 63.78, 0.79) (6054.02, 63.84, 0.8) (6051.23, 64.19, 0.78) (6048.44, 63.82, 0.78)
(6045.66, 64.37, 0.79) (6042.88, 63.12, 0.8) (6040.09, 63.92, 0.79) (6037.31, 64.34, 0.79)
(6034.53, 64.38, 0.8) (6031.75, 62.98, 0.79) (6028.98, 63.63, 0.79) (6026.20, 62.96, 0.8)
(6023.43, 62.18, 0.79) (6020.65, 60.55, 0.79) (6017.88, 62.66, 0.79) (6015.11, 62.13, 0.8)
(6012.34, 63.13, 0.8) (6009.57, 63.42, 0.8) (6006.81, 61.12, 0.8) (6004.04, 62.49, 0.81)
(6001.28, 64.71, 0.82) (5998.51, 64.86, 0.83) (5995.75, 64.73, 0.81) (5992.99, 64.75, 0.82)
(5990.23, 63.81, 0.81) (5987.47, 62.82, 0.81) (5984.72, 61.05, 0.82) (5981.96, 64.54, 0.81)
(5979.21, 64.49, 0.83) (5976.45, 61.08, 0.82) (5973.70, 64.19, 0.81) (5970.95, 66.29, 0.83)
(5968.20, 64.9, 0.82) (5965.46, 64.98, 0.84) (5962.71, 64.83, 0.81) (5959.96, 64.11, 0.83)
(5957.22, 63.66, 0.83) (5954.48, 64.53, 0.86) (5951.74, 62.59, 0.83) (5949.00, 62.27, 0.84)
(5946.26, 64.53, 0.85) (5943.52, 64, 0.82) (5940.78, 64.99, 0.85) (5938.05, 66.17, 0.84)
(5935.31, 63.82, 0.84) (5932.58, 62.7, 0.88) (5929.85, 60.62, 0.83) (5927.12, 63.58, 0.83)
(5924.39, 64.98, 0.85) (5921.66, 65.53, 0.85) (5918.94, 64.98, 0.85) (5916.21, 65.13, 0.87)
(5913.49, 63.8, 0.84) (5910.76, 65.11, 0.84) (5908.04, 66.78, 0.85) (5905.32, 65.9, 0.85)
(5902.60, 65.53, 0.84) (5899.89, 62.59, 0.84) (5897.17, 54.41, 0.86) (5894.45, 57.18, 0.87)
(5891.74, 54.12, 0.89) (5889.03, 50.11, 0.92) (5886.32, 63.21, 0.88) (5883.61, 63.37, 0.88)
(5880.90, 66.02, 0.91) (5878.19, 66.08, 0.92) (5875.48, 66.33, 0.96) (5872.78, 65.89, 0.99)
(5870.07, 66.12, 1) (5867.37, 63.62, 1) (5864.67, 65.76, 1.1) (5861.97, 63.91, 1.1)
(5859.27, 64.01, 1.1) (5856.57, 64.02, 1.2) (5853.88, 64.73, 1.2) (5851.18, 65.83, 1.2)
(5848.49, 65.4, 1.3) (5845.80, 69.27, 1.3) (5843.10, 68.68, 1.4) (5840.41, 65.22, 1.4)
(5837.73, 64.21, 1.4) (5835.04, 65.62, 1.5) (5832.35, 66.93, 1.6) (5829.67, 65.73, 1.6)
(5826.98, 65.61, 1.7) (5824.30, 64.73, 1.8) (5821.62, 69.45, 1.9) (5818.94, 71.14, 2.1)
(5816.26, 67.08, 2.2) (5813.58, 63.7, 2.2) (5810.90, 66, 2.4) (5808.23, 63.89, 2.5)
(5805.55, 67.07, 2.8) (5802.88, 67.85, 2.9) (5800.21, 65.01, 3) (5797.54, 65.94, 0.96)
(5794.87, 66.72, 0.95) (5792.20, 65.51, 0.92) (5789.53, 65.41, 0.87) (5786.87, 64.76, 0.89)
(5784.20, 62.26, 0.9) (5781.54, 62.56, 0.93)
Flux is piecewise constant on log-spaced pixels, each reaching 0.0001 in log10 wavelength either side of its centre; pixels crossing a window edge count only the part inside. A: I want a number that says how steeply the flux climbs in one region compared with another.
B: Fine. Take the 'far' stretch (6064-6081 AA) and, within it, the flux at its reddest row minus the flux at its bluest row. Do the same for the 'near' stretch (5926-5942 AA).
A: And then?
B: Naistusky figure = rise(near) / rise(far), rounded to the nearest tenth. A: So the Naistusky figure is -3.5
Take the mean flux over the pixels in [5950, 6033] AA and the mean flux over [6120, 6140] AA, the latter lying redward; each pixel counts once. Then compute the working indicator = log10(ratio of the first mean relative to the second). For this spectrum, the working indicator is 0.026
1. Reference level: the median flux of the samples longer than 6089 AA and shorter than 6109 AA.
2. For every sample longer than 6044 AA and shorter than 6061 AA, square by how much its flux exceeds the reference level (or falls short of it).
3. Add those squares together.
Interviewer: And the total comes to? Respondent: 36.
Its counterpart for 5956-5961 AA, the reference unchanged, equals 12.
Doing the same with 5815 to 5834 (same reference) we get 267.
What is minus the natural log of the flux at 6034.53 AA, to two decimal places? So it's -4.16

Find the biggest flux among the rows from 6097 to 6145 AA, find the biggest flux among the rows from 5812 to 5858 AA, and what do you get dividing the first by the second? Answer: 0.886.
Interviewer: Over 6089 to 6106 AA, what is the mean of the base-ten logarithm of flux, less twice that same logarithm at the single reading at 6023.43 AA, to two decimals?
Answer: -1.80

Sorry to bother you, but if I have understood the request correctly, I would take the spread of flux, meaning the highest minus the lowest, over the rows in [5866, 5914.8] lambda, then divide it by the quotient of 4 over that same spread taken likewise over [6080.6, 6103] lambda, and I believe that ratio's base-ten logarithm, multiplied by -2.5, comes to -3.3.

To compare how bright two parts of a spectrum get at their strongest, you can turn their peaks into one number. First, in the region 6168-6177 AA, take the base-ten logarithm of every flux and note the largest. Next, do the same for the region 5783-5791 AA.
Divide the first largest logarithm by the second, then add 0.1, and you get 1.09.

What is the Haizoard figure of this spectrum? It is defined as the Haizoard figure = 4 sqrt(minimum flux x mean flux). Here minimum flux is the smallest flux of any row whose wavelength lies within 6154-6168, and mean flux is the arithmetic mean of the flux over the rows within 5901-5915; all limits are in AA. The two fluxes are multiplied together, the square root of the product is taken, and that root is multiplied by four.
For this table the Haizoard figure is 240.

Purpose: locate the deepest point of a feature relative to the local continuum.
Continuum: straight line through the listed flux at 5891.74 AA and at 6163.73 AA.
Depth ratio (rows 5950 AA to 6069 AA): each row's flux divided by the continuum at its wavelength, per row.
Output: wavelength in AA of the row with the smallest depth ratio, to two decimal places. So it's 6065.18 AA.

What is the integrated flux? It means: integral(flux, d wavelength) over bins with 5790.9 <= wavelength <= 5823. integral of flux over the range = 2138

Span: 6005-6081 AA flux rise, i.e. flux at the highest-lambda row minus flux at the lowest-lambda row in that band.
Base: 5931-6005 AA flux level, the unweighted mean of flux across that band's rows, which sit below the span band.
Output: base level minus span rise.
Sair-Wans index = 65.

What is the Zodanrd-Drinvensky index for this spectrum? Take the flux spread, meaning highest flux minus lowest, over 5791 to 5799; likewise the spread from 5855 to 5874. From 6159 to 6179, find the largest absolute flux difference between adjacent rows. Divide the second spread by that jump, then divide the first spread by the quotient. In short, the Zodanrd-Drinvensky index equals 3.0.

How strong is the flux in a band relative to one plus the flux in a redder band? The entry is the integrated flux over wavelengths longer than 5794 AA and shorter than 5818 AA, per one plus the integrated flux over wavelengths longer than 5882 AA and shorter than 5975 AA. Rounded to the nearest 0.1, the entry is 0.3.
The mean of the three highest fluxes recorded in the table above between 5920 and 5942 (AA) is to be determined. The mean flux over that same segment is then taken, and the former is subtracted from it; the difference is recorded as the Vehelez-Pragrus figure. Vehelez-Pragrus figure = -1.5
